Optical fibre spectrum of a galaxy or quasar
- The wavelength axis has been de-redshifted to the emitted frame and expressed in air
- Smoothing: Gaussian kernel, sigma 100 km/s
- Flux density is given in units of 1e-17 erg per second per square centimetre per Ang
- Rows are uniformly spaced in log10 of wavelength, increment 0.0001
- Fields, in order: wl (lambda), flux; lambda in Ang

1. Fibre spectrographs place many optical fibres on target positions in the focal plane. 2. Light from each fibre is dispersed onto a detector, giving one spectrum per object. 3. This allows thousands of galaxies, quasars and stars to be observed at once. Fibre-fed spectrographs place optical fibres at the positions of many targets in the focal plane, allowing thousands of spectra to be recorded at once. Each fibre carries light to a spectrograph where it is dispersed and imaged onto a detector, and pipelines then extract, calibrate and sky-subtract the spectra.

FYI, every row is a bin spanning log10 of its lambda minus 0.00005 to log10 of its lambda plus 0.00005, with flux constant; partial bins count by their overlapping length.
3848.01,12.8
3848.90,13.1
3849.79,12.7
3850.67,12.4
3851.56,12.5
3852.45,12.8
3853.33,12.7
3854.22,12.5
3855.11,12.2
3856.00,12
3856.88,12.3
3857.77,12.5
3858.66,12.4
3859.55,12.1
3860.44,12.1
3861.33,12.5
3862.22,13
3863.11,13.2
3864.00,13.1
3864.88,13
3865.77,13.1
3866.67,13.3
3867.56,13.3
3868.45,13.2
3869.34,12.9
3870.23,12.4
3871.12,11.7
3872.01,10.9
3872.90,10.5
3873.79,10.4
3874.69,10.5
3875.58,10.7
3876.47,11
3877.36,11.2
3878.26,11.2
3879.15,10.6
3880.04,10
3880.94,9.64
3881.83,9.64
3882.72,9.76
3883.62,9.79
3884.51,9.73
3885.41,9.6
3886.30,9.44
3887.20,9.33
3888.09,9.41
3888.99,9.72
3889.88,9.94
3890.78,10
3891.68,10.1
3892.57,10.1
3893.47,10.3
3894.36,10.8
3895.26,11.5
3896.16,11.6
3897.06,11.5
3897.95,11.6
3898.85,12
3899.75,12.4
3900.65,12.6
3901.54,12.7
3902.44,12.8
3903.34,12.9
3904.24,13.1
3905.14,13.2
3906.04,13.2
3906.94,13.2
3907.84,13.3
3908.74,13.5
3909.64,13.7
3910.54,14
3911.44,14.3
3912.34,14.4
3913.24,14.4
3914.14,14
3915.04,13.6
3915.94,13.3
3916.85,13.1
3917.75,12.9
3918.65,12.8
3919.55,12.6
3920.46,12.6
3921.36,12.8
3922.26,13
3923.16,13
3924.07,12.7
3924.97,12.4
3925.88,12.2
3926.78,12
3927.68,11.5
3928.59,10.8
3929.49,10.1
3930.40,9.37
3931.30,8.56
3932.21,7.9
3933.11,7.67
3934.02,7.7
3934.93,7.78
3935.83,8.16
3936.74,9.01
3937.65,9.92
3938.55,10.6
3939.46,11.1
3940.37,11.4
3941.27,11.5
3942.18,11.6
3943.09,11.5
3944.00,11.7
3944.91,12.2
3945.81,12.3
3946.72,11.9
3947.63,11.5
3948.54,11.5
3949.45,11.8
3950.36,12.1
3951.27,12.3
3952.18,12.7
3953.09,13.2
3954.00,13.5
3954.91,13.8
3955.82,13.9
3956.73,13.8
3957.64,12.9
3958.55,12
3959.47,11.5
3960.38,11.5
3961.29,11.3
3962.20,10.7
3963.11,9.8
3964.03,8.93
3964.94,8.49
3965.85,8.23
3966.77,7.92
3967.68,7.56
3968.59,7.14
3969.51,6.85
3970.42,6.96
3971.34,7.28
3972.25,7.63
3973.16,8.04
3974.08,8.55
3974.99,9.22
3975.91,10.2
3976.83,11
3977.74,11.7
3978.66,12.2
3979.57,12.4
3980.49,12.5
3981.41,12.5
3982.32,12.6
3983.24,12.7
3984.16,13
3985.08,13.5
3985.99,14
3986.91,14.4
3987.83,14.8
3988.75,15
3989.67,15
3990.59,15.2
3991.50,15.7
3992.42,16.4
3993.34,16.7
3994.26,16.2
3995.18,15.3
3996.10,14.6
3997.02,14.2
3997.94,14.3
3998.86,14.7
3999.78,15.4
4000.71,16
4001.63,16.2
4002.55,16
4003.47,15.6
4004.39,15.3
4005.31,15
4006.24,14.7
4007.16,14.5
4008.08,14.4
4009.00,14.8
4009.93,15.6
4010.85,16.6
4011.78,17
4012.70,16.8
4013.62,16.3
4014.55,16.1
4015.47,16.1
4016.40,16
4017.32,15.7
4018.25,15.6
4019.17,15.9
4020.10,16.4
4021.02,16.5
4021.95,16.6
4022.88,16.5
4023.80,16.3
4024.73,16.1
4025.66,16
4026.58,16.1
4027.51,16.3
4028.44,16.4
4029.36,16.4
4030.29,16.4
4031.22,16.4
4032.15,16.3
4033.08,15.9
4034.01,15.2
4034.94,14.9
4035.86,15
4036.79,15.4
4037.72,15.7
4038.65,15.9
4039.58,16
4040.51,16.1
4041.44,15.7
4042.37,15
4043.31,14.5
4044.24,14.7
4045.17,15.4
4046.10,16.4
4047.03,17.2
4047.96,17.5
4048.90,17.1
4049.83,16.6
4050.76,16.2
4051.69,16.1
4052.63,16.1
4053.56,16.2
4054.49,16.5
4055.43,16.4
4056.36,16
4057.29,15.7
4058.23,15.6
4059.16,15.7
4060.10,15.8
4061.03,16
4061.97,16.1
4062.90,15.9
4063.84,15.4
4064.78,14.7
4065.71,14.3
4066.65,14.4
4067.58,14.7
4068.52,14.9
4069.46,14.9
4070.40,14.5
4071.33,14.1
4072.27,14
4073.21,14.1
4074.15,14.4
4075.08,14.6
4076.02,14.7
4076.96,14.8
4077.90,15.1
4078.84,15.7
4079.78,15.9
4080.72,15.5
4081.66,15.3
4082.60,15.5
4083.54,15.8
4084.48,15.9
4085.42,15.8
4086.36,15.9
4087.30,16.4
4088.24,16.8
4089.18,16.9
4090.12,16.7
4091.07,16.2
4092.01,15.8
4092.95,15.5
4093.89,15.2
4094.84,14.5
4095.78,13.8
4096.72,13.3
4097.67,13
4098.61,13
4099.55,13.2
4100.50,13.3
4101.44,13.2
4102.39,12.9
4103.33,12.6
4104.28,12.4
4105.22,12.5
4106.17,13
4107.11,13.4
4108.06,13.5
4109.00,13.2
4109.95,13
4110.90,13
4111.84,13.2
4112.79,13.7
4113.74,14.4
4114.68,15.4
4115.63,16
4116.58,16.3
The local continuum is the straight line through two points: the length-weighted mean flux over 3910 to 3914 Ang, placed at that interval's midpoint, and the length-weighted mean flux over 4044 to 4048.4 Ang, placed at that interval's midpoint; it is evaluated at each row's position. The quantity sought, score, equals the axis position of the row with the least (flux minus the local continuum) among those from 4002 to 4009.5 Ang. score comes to 4008.08 Ang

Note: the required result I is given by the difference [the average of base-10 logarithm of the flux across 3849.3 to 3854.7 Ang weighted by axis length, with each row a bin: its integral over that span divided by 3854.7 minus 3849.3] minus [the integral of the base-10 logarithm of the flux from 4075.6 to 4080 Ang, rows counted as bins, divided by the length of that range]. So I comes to -0.081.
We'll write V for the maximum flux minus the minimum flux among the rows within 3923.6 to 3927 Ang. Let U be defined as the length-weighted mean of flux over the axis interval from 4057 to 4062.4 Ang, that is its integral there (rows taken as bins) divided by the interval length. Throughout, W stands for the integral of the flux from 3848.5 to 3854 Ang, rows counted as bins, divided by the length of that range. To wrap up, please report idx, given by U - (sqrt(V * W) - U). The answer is 29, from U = 16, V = 0.7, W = 12.7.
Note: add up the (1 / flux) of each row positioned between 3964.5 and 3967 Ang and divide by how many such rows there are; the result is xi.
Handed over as 0.122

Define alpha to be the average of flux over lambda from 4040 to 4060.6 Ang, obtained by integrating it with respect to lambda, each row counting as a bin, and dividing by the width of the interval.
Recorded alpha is 16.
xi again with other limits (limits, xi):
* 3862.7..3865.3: 0.076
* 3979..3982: 0.080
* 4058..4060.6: 0.064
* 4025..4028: 0.062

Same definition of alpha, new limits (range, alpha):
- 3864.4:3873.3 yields 12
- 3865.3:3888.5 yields 11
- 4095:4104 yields 13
